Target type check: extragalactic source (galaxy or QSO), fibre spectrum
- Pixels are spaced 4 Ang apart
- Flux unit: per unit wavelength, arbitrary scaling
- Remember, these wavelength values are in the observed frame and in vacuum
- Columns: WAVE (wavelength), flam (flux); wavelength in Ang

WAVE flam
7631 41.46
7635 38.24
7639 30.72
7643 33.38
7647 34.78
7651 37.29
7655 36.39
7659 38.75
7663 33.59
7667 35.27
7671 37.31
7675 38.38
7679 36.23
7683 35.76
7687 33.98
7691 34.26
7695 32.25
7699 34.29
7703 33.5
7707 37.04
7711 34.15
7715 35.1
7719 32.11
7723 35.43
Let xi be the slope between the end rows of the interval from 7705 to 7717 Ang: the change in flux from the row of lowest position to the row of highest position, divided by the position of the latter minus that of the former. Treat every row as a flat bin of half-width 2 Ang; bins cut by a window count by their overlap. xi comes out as -0.24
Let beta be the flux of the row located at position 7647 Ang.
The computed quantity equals 34.78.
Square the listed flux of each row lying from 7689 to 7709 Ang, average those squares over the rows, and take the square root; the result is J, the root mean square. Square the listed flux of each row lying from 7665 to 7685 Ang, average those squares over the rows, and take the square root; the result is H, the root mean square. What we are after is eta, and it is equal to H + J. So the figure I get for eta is 70.9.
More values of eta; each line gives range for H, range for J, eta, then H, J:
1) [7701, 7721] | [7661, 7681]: 70.6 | 34.4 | 36.2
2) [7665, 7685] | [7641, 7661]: 72.8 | 36.6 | 36.2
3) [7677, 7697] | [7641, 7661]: 70.7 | 34.5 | 36.2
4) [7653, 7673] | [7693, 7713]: 70.6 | 36.3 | 34.3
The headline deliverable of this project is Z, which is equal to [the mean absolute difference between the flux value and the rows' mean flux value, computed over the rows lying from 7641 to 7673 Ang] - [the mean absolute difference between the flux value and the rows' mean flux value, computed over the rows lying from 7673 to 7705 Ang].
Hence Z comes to 0.12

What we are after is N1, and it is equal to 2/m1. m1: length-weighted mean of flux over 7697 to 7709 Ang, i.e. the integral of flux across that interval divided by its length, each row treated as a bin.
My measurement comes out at 0.0572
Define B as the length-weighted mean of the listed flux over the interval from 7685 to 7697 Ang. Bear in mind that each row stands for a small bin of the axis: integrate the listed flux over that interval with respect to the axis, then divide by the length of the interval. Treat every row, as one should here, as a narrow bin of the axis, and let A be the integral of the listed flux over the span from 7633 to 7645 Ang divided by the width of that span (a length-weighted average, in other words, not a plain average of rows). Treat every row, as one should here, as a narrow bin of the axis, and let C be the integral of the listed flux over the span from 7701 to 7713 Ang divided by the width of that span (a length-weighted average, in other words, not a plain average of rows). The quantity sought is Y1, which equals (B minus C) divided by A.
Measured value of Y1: -0.041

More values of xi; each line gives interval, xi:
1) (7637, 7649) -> 0.51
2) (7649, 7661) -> 0.18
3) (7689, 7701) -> 0.00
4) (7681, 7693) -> -0.19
